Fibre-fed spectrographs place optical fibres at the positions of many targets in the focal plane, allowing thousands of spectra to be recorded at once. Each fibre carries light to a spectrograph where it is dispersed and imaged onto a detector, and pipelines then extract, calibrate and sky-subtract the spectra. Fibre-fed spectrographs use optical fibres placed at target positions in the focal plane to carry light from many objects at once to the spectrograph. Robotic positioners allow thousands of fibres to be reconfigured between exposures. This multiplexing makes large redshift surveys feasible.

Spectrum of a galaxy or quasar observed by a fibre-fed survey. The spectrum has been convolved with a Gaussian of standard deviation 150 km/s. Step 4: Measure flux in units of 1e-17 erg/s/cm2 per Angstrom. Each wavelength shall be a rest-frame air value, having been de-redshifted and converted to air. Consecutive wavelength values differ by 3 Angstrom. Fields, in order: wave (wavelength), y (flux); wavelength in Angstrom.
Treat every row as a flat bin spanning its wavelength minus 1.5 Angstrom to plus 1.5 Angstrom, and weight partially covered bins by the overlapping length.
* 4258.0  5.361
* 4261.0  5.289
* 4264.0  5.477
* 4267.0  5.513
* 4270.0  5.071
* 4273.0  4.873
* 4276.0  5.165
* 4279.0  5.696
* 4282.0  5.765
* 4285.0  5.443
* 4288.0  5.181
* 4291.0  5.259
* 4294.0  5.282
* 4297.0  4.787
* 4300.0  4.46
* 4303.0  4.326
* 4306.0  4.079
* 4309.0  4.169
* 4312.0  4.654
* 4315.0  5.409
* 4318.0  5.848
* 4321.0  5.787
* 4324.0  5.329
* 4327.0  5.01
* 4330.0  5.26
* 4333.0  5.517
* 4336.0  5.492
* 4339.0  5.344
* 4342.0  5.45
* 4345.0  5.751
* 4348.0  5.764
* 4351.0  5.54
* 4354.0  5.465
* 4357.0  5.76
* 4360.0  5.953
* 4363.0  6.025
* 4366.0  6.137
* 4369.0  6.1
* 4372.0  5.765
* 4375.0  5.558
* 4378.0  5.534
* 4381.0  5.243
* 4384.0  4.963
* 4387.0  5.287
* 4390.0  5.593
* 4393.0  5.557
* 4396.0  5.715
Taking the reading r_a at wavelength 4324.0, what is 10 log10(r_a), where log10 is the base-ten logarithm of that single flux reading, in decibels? 7.27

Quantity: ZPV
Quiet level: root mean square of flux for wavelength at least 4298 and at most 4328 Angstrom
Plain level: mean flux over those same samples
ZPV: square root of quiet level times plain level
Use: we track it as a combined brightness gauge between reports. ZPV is 4.93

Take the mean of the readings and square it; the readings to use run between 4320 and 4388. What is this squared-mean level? 31.0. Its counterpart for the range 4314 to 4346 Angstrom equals 29.9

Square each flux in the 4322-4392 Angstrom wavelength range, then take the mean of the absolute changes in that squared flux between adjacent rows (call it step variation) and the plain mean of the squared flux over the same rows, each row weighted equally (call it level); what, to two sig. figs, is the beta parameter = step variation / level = 0.067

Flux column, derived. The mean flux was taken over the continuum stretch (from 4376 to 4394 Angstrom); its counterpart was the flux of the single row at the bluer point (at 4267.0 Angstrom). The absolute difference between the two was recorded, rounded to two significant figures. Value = 0.15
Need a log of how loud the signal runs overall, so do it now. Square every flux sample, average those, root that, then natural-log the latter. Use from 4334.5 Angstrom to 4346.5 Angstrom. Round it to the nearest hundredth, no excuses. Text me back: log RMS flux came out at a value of 1.71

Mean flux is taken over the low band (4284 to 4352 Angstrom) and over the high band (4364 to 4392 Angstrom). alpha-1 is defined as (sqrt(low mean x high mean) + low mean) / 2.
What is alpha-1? 5.28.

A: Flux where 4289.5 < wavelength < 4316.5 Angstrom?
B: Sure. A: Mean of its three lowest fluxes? 4.19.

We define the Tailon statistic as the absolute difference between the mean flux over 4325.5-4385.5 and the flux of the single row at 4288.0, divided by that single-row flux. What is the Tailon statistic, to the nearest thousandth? 0.077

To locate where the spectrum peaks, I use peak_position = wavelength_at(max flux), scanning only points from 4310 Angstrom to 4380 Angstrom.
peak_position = 4366.0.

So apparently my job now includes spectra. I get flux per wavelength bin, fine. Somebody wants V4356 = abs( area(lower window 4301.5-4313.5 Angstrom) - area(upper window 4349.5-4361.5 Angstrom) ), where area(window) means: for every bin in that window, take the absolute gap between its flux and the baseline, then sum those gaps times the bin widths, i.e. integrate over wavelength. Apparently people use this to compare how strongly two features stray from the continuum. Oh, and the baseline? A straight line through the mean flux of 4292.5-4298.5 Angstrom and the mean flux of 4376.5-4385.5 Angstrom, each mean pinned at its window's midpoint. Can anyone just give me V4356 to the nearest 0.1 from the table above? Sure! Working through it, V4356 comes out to 3.1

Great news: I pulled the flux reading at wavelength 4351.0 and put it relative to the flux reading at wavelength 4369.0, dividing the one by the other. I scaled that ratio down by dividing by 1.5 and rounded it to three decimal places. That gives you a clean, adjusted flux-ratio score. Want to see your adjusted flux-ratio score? 0.605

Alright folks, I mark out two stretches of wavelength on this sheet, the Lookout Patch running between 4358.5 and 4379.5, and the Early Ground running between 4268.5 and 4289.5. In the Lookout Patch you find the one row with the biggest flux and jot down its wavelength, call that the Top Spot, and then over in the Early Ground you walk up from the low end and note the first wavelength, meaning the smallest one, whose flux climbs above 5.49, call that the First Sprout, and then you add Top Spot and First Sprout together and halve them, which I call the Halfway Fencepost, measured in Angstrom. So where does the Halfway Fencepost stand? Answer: 4322.5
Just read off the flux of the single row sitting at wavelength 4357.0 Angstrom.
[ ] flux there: 5.76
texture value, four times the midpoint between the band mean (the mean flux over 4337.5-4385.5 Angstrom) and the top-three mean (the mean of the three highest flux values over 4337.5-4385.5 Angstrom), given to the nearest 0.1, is 23.5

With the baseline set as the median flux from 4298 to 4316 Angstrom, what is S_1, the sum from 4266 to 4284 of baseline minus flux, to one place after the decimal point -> -5.7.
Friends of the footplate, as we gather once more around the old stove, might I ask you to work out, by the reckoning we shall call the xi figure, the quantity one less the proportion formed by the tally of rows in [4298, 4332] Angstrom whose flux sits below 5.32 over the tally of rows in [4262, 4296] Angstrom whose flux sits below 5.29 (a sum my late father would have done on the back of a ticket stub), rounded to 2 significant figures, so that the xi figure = -0.17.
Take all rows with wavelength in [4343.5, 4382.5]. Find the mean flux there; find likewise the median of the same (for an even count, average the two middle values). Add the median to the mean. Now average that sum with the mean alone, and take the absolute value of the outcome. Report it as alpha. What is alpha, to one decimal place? 8.6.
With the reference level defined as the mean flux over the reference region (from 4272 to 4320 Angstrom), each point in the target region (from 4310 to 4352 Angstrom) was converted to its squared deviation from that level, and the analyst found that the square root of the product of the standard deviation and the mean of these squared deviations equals 0.24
